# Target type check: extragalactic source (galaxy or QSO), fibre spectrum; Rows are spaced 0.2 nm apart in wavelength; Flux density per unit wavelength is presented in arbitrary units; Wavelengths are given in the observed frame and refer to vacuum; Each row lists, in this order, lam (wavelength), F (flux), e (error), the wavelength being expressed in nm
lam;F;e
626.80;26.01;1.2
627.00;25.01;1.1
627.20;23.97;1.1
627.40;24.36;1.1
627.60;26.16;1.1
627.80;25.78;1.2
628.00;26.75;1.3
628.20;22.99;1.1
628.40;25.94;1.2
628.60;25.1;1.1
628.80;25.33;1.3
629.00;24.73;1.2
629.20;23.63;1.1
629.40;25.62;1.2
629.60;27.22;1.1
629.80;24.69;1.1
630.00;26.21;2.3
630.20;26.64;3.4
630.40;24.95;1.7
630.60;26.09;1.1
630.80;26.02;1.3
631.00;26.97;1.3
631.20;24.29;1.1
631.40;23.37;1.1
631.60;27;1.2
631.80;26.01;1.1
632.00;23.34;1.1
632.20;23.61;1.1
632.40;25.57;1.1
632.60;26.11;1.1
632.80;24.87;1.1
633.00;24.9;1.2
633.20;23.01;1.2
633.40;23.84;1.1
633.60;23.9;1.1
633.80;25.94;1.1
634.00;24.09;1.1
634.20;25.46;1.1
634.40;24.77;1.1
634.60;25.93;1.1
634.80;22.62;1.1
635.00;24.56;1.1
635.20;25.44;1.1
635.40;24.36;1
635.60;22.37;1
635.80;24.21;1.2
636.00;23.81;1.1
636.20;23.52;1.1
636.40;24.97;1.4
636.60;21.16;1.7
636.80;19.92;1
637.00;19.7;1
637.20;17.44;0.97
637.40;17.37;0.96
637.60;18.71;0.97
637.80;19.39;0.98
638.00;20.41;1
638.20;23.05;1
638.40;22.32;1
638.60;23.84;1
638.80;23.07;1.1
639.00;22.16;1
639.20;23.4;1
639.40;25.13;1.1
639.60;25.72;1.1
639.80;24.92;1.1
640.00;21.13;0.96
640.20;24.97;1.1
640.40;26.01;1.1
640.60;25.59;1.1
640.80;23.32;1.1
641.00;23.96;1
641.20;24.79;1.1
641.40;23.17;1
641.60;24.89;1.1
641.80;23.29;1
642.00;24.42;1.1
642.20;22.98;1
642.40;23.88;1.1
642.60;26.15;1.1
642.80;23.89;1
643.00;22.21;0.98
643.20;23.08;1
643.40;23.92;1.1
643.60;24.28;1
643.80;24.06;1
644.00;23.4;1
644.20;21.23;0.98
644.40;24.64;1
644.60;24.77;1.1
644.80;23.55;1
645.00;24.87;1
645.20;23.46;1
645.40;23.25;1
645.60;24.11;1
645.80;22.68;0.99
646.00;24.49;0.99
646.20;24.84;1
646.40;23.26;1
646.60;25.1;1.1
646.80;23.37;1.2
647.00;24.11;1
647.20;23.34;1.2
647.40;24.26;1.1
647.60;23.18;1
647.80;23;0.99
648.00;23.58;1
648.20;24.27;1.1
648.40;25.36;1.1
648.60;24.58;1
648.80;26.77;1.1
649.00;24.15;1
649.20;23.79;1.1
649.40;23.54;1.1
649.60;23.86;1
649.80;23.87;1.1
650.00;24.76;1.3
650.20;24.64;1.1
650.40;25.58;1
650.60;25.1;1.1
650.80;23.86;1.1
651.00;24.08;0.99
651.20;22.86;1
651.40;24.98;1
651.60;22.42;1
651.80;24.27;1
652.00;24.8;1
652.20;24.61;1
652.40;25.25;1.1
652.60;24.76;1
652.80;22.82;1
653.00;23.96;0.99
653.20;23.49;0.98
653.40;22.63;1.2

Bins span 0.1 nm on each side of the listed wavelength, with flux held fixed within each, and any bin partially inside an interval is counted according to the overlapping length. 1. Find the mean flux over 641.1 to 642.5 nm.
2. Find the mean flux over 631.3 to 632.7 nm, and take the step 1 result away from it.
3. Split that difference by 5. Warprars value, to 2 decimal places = 0.22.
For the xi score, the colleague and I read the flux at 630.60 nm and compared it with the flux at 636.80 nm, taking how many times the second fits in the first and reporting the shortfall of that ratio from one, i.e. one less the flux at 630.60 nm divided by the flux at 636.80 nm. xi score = -0.31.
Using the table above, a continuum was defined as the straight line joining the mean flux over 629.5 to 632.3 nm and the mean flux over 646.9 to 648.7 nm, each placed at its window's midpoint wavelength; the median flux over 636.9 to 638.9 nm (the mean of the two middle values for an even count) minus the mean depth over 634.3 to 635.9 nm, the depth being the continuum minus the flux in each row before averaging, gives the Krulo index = 19.3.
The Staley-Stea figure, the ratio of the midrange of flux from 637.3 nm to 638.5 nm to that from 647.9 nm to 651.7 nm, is 0.82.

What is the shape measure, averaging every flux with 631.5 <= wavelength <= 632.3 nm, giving 25.0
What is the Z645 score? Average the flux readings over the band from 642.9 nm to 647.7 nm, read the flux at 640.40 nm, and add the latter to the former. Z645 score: 49.7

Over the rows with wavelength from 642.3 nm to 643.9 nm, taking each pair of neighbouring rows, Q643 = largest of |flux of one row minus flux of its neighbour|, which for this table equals 2.3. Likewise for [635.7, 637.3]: 3.8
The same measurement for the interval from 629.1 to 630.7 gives 2.5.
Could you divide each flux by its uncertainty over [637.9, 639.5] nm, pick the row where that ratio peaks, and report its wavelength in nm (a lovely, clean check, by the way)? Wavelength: 638.60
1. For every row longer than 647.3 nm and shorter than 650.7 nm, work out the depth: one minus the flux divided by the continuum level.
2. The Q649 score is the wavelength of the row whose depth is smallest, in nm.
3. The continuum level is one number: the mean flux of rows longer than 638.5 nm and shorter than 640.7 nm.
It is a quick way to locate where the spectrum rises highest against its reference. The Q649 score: 648.80 nm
